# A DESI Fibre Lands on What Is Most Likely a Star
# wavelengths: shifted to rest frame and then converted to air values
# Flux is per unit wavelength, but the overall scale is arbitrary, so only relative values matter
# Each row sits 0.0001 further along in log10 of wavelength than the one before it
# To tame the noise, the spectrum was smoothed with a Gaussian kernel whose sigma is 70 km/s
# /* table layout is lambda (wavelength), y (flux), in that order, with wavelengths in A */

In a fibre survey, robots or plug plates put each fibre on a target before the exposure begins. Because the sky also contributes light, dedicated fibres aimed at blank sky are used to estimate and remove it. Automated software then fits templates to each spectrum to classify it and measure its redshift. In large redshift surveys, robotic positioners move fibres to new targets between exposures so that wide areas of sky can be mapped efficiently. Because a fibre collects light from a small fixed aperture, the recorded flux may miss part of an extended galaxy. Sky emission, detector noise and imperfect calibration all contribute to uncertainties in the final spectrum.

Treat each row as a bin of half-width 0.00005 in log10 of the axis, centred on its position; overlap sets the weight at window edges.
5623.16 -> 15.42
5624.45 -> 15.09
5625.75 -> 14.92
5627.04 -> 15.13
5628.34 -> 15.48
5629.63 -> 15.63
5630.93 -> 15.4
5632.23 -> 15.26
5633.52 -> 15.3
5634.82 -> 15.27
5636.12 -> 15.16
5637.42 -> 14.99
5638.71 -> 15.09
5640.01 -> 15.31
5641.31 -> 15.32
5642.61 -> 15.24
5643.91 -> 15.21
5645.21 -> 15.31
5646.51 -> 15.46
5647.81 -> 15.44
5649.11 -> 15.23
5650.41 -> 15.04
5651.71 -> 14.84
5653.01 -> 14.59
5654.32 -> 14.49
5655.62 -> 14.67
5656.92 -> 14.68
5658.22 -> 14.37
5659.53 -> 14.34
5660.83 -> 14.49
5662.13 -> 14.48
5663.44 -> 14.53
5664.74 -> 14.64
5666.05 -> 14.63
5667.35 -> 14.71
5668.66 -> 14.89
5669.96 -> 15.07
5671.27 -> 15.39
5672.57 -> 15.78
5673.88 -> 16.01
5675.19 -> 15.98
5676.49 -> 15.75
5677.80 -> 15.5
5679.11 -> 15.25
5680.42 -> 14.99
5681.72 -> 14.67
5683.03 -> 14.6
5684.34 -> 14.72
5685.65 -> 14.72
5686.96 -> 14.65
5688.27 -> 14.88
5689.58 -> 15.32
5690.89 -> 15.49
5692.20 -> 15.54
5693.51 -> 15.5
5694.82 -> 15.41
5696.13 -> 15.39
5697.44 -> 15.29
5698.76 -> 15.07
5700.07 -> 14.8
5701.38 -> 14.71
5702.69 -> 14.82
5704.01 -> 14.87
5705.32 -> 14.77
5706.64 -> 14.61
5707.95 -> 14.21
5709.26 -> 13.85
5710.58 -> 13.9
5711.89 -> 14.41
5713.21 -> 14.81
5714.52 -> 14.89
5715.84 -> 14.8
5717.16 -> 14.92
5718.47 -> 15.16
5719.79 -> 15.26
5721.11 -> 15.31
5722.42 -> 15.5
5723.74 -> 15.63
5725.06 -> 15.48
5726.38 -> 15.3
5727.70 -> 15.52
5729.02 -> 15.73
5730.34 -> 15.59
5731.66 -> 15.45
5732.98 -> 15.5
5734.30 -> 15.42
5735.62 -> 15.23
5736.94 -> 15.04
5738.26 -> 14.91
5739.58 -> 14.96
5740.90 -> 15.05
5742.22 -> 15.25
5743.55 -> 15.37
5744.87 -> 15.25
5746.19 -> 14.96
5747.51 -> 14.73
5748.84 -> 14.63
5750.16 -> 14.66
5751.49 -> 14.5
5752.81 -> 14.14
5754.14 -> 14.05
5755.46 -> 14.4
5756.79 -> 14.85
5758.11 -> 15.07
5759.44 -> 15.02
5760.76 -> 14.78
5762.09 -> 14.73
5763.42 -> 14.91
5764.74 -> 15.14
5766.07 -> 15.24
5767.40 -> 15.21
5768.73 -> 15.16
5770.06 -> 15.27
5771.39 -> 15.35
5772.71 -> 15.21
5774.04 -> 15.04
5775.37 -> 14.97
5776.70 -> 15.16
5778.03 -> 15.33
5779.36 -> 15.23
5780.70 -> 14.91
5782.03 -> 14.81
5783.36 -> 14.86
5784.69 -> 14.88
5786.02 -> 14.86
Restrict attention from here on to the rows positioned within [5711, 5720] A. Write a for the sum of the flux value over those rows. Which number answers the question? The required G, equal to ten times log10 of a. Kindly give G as 20.2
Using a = 104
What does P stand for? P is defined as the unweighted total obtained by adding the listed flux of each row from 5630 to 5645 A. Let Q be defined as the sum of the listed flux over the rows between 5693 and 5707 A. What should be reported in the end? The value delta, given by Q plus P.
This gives 333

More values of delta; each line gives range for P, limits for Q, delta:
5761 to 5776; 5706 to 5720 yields 327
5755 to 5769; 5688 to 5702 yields 332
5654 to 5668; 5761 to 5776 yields 326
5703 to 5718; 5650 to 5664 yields 321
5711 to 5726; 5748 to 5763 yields 327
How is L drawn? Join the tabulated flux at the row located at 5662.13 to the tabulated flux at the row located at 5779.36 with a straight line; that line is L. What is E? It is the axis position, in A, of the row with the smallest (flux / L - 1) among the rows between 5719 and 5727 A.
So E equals 5726.38 A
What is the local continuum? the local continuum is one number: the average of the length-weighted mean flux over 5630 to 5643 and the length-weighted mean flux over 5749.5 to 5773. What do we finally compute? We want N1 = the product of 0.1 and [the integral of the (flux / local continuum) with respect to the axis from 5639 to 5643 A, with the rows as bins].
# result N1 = 0.406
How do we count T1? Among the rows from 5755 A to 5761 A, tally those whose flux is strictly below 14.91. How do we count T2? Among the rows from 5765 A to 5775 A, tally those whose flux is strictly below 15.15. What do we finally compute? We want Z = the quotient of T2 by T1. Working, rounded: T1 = 3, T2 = 1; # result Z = 0.3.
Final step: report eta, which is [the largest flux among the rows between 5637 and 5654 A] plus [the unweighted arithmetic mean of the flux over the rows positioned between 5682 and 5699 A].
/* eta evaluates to 30.6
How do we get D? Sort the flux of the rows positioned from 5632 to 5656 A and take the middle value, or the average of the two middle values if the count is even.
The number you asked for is 15.2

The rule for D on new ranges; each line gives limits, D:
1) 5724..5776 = 15.1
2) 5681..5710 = 14.8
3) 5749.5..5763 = 14.7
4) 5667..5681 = 15.4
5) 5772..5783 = 15.1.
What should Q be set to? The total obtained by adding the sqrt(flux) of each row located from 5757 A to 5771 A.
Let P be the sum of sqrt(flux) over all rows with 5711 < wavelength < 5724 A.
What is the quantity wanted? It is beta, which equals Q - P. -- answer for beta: -0.02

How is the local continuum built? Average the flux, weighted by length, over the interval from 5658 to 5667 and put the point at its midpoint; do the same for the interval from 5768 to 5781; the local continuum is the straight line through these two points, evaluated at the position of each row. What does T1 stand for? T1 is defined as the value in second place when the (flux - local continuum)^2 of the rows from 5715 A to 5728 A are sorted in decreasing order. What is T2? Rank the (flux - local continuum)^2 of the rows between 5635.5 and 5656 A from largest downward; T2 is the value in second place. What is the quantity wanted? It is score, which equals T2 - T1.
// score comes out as 0.6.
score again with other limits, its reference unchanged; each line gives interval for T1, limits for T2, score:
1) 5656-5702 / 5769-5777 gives -1.9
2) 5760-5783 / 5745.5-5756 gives 0.7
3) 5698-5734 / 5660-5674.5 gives 0.7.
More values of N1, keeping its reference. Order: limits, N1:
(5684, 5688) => 0.391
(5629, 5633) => 0.410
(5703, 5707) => 0.391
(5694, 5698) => 0.409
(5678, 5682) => 0.400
